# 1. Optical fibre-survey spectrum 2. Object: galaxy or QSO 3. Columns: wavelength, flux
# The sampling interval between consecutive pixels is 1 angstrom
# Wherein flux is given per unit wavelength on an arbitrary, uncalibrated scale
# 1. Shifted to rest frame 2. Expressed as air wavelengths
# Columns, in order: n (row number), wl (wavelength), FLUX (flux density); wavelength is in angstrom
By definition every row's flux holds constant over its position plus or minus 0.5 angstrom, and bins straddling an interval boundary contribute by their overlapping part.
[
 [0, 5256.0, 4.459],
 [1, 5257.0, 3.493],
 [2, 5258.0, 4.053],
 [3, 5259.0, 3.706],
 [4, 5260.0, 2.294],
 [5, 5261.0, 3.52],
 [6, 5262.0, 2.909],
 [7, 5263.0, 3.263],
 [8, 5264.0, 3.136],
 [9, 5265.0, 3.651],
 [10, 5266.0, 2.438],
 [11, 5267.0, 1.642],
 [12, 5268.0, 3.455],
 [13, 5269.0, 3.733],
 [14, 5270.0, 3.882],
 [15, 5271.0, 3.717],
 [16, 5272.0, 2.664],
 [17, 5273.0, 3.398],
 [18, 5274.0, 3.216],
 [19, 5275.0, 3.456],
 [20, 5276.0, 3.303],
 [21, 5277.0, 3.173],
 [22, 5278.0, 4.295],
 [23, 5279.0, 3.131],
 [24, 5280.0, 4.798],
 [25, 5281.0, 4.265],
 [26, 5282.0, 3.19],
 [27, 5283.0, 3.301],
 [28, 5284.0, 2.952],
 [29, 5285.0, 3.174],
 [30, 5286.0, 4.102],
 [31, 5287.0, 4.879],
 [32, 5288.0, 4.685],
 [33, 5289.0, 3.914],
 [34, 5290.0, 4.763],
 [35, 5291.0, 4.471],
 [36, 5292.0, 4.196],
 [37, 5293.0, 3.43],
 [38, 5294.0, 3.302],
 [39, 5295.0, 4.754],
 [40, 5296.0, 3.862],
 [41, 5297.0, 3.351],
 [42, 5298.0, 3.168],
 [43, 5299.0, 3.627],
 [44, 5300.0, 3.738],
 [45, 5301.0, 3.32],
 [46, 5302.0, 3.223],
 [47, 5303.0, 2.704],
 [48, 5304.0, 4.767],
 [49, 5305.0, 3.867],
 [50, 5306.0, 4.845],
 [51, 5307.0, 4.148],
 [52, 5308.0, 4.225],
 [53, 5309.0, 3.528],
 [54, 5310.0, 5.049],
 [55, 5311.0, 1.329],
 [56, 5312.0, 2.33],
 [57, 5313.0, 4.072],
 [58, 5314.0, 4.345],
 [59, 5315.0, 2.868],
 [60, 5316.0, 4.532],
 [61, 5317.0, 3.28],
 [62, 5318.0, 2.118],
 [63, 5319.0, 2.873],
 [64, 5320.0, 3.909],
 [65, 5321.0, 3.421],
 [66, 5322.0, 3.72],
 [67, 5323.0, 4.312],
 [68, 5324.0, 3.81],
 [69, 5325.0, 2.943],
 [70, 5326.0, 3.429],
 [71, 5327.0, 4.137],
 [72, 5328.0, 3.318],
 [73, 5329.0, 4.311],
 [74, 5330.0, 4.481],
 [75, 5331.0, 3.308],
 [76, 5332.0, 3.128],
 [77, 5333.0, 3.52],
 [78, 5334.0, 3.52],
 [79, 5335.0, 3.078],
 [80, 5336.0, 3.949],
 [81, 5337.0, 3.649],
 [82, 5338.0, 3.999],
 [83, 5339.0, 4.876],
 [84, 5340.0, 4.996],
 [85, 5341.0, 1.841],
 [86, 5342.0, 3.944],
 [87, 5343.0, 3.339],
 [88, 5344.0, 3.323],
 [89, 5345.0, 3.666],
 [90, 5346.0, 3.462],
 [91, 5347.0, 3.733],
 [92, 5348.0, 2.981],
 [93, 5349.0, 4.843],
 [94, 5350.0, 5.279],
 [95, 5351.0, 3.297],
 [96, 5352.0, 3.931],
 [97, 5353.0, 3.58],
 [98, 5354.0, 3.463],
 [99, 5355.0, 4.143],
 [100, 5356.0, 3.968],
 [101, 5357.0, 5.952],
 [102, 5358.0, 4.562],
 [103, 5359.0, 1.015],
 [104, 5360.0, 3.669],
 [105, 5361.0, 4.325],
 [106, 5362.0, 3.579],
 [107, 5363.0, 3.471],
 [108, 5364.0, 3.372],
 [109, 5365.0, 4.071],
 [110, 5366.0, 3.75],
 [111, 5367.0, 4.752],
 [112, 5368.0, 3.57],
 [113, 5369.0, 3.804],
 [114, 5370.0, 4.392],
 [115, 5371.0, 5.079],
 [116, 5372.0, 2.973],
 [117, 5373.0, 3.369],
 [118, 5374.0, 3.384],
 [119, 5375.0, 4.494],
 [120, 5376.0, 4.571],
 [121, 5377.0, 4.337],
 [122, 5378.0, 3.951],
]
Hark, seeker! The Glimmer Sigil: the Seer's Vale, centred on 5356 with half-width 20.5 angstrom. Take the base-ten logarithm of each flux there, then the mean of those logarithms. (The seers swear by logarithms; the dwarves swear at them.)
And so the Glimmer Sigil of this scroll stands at 0.573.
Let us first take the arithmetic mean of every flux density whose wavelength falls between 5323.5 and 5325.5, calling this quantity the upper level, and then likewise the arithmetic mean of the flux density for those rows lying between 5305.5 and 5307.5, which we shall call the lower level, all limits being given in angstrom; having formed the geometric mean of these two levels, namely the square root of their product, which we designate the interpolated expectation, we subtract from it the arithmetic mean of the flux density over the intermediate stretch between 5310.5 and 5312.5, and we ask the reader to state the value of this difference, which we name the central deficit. 2.1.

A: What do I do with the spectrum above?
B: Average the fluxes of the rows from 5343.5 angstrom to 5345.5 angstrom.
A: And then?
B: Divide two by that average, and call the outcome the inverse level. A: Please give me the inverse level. 0.572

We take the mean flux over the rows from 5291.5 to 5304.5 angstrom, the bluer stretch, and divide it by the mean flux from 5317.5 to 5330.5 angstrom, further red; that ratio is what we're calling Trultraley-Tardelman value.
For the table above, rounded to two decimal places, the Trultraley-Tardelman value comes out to 1.01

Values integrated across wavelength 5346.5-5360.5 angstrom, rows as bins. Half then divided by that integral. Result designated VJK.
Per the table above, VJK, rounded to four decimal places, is 0.0092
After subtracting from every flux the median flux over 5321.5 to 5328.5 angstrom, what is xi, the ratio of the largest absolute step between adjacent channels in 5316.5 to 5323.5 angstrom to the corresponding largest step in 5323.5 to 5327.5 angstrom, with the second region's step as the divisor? 1.3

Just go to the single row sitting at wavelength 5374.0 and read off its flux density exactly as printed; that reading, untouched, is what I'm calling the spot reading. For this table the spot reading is 3.384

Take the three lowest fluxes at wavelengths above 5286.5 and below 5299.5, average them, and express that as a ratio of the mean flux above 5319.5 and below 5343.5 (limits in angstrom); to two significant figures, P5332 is 0.88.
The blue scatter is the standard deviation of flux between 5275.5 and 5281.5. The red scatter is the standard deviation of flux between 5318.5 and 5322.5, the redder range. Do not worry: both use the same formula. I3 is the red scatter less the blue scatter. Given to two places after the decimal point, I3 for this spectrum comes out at -0.26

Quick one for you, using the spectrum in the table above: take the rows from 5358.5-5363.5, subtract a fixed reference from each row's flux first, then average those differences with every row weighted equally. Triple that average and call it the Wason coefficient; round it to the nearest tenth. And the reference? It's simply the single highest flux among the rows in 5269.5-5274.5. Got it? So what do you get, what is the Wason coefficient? -2.0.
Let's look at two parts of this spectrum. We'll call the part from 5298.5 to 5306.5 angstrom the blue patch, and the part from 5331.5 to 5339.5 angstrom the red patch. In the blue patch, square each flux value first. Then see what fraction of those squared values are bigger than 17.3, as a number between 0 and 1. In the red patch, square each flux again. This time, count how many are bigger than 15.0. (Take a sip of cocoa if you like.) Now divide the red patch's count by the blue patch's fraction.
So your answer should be 12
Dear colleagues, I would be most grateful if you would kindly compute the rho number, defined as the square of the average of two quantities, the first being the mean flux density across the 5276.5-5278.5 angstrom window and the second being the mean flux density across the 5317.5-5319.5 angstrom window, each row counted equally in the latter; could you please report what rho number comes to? 10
